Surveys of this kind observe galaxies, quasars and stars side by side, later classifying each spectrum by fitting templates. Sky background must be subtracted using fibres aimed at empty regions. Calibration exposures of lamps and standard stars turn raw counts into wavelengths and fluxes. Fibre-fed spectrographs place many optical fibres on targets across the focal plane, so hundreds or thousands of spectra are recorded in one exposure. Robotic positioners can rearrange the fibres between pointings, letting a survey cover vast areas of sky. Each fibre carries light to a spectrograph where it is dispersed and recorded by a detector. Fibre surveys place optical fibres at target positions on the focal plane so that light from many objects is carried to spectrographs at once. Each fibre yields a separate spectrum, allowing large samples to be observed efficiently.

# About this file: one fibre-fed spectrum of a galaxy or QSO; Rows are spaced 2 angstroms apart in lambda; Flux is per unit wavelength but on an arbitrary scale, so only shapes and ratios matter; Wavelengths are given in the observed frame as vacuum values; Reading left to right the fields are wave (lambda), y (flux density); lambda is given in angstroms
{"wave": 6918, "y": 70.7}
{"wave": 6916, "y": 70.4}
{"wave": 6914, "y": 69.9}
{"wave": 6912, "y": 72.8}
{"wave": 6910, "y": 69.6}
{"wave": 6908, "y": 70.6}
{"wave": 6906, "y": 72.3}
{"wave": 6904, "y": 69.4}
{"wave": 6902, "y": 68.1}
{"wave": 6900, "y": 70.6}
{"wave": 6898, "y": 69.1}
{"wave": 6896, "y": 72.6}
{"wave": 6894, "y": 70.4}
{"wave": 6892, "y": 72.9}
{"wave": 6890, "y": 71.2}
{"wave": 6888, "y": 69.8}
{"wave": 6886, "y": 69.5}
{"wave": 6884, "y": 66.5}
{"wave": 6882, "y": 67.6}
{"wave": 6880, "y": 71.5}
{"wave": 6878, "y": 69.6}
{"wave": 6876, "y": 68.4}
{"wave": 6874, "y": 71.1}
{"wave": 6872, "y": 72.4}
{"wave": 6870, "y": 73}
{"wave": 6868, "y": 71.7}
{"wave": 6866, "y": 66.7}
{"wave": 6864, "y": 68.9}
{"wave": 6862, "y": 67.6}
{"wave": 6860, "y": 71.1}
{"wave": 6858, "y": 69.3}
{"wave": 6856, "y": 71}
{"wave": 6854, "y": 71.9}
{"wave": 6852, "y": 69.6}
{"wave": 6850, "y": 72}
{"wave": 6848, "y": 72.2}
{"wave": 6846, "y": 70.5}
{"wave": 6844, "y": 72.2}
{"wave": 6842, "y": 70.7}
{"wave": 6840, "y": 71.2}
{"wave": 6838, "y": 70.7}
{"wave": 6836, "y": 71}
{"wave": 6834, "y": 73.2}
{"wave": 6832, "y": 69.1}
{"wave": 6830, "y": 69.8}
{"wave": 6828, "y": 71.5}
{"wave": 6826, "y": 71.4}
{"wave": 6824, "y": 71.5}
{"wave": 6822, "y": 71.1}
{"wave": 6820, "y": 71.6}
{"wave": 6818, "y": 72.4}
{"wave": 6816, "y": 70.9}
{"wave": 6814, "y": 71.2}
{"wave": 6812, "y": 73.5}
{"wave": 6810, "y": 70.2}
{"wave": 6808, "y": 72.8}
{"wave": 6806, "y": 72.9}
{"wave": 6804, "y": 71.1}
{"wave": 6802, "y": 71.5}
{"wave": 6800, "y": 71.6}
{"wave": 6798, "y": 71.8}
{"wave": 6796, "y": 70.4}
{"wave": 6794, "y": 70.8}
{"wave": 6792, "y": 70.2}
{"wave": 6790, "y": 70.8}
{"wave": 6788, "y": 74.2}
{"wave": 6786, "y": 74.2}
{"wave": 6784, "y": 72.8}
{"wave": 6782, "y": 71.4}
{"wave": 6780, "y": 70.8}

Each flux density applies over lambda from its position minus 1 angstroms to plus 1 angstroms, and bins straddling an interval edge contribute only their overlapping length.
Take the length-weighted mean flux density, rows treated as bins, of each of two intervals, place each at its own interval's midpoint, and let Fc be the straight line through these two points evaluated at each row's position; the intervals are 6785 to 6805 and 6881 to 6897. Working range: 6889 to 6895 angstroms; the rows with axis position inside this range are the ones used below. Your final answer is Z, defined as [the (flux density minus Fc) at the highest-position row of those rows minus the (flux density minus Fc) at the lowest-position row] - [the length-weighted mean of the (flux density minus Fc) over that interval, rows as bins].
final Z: -2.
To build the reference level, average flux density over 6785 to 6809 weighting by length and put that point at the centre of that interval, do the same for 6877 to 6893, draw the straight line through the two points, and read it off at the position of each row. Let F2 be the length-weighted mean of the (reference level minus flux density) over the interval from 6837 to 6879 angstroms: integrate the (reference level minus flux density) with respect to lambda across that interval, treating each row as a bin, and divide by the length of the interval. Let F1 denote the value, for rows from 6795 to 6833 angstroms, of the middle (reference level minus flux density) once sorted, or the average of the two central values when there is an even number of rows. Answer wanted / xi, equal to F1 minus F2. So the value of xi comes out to 0.29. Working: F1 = 0.18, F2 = -0.11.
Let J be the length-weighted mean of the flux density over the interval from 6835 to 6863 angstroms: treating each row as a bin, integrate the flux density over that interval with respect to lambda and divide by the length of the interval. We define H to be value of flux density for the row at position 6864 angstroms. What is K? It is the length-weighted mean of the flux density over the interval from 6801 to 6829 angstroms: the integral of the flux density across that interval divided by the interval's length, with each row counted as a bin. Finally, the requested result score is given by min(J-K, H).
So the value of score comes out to -0.9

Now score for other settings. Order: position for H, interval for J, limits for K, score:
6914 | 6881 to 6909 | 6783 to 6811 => -1.8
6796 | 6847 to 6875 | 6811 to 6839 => -0.7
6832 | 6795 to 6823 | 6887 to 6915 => 1.0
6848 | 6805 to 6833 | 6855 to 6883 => 1.4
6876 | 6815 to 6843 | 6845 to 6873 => 0.6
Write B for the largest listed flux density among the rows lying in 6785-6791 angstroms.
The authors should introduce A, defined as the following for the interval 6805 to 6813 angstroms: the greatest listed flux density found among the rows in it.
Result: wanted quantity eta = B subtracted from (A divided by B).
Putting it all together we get -73.2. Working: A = 73.5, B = 74.2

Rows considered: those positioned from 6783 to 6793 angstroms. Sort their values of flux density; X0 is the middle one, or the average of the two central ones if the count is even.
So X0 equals 72.80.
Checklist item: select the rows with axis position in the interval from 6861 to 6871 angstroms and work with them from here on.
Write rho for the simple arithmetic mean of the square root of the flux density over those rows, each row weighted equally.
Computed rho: 8.34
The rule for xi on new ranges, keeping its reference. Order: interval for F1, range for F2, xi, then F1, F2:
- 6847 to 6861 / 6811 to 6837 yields -0.53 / -0.70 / -0.17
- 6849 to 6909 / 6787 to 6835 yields -0.66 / -0.60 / 0.06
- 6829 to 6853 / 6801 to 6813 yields 0.41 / 0.04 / -0.37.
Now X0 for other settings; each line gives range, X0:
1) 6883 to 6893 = 69.80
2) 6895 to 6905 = 69.40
